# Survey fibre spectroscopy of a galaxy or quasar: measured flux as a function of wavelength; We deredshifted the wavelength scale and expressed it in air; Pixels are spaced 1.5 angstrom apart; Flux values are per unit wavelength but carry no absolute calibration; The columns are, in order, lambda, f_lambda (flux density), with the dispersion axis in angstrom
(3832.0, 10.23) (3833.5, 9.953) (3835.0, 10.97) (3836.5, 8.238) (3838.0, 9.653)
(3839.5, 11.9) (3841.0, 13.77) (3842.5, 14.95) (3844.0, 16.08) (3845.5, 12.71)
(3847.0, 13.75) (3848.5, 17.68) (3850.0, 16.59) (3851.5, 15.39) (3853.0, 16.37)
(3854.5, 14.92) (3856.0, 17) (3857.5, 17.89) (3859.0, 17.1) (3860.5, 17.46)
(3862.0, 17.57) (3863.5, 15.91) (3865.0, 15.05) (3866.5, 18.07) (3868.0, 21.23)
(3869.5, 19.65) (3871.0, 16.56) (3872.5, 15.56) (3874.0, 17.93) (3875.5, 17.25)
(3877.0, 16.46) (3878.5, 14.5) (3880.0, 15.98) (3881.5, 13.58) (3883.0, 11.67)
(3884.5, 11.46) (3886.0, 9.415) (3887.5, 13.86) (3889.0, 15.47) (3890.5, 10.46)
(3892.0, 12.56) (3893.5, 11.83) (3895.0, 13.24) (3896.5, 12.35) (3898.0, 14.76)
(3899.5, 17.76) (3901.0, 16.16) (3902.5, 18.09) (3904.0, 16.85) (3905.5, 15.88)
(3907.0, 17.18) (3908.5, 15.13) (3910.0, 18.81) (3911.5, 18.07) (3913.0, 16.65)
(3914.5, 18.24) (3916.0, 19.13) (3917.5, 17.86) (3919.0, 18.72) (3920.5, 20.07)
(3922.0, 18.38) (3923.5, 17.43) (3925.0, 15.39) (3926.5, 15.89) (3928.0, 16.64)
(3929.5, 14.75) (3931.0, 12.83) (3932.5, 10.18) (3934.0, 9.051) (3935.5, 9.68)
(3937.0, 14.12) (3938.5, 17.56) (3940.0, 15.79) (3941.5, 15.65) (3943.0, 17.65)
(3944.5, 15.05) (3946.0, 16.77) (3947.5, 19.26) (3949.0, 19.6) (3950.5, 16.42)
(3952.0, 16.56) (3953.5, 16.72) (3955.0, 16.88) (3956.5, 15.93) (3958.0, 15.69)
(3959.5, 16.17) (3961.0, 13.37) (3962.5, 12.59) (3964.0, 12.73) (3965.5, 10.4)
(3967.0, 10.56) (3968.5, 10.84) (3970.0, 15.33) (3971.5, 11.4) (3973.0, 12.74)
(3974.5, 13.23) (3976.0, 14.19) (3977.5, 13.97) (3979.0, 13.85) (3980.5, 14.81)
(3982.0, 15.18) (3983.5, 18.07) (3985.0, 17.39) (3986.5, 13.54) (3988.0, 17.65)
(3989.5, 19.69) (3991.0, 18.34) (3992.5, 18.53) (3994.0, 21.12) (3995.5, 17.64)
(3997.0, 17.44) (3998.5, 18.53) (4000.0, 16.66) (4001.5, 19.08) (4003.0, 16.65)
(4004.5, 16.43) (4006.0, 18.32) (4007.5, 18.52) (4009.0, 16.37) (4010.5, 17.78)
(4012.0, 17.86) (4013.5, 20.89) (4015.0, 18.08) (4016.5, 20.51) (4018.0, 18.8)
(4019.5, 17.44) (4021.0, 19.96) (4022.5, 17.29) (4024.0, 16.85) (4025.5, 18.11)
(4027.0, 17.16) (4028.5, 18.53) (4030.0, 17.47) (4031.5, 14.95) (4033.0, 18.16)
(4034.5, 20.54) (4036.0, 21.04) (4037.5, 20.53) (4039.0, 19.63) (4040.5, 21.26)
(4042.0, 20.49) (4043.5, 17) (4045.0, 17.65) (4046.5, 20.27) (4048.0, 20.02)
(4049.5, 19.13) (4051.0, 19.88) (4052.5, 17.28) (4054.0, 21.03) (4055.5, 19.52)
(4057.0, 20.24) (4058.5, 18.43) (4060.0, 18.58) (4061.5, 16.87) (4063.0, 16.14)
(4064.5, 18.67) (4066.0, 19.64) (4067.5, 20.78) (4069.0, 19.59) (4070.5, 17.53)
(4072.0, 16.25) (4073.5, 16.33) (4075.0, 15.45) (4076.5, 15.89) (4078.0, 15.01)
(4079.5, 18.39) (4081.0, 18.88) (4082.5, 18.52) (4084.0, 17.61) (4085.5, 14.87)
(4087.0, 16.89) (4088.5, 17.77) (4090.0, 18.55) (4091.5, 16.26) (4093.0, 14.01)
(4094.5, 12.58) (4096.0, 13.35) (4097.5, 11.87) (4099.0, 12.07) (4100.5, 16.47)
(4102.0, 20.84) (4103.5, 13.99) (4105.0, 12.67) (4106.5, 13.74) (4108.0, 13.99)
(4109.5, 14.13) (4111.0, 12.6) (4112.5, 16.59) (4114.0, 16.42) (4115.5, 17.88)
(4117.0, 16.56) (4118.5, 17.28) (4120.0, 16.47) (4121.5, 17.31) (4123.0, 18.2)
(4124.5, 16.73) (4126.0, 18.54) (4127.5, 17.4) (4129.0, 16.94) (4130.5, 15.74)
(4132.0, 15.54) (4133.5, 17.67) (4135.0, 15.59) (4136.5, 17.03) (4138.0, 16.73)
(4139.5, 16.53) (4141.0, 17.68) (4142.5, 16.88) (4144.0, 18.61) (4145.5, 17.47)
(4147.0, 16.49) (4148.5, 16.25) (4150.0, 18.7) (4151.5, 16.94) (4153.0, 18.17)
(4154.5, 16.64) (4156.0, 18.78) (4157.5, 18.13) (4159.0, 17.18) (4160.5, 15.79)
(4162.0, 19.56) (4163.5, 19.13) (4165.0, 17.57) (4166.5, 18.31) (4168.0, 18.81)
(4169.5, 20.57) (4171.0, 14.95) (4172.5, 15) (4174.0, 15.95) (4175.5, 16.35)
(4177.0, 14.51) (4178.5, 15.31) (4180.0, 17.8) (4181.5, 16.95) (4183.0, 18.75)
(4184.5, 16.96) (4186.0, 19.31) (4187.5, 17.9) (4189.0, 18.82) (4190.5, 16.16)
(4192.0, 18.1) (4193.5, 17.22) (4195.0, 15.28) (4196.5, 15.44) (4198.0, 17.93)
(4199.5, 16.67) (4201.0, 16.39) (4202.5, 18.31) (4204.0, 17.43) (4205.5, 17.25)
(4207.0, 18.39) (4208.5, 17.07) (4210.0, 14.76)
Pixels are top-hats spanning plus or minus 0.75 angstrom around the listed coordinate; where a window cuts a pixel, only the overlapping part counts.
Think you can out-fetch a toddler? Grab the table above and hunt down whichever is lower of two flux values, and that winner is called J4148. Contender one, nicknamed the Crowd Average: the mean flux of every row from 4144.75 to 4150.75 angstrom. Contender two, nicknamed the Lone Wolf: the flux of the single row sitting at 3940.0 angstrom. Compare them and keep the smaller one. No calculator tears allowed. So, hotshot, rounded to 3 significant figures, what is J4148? 15.8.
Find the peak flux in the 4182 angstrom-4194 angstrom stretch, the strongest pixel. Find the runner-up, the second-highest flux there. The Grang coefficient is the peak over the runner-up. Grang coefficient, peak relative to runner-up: 1.03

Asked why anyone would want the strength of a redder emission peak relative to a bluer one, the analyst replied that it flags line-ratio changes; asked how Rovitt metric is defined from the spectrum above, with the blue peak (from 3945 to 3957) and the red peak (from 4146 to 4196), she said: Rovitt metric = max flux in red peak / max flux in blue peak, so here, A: 1.05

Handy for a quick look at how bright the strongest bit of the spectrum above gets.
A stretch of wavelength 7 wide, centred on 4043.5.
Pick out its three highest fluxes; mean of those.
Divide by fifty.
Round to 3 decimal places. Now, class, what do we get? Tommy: 0.413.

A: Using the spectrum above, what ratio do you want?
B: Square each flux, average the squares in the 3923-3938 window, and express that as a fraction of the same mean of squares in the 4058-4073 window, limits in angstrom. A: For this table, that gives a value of 0.58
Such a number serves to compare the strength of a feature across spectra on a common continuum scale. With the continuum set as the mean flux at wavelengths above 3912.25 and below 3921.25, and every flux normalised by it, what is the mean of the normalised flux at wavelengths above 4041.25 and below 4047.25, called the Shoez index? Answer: 1.02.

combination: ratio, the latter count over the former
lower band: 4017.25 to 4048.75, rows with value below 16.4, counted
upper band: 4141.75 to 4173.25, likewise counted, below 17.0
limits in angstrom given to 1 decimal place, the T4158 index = 8.0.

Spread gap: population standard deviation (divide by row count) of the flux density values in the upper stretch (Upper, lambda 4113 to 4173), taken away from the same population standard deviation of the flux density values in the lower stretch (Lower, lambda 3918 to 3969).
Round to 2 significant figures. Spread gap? 1.7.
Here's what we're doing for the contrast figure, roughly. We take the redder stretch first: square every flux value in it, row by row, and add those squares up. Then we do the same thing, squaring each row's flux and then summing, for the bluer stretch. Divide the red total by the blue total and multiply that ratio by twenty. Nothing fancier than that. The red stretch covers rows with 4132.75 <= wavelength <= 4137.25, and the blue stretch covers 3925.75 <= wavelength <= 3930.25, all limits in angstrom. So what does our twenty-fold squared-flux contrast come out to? 23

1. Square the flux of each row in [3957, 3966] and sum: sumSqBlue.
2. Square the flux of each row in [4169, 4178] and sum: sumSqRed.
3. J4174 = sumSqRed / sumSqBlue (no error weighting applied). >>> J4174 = 1.44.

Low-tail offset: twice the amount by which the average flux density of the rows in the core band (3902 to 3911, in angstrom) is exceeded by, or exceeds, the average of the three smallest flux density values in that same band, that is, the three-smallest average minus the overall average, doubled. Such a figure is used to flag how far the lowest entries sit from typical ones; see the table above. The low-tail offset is -2.1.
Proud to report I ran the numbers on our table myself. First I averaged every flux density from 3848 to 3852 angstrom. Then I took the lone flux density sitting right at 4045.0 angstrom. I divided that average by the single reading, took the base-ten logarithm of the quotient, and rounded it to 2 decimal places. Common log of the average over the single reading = -0.03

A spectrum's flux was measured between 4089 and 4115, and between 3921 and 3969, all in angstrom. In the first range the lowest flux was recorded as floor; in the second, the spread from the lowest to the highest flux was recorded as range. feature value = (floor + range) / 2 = 11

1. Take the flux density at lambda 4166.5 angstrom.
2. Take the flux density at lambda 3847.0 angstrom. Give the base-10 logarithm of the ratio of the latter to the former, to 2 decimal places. -0.12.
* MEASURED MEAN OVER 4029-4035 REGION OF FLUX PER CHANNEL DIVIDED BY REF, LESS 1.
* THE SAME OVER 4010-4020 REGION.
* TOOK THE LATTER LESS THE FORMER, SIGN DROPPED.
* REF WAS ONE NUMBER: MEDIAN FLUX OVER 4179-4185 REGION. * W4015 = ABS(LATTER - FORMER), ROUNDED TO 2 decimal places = 0.06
